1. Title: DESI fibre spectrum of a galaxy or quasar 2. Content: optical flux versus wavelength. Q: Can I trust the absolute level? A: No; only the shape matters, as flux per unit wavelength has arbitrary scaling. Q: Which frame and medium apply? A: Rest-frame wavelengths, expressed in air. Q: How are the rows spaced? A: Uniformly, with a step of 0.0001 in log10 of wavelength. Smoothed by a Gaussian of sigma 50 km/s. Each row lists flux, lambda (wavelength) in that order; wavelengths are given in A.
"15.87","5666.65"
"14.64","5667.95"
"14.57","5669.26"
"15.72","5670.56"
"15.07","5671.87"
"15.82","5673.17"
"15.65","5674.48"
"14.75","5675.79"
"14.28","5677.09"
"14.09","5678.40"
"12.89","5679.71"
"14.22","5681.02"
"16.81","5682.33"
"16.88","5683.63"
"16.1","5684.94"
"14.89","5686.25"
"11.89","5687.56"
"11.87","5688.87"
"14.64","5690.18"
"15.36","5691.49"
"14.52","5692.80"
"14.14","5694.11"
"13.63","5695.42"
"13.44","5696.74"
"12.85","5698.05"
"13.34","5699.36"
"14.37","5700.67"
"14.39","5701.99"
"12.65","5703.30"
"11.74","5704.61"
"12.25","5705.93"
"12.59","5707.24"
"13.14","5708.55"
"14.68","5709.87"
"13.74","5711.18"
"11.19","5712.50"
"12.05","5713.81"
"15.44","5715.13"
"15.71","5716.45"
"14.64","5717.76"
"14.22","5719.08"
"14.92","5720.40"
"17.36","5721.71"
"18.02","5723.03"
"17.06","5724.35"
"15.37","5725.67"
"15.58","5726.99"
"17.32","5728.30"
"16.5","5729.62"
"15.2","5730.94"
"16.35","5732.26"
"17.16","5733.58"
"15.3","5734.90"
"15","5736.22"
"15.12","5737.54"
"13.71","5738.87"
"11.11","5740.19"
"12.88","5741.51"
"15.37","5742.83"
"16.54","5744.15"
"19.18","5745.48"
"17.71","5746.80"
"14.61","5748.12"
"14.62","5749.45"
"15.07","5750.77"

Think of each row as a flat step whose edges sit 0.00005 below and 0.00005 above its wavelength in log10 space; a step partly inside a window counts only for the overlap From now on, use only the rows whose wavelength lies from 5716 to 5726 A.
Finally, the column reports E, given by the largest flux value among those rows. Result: 18.02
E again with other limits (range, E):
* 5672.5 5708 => 16.88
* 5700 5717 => 15.71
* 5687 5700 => 15.36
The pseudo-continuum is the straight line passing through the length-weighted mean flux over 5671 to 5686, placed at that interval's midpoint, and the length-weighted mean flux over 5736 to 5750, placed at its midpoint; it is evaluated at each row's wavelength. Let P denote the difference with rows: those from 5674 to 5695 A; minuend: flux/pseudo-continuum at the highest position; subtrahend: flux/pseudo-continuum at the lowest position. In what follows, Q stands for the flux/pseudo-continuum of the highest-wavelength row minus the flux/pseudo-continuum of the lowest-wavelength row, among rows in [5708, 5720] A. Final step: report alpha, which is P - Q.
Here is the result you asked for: -0.17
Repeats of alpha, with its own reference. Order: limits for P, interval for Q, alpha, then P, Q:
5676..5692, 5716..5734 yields -0.03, 0.1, 0.10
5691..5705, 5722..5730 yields -0.14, -0.2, -0.10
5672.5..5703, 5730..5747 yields -0.26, -0.1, 0.17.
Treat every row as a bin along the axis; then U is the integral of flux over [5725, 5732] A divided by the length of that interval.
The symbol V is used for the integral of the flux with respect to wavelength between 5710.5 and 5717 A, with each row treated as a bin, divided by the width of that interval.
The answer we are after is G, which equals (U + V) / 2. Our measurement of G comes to 14.8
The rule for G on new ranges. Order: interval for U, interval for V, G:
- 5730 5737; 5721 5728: 16.3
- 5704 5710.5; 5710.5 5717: 13.2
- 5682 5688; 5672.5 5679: 15.2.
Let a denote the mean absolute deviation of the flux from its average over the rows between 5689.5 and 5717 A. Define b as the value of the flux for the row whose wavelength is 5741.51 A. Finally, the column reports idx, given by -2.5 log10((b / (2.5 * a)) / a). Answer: -1.70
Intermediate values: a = 1.04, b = 12.88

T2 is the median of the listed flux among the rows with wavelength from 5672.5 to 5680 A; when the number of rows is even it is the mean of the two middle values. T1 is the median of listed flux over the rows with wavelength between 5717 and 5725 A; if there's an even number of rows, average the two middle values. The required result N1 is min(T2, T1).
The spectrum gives 14.5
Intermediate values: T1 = 16.0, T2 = 14.5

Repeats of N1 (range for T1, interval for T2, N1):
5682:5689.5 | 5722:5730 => 15.5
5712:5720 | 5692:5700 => 13.5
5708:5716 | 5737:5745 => 13.4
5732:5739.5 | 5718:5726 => 15.2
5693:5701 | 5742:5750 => 13.5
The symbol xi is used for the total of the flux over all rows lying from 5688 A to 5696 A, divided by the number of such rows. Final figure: 14.0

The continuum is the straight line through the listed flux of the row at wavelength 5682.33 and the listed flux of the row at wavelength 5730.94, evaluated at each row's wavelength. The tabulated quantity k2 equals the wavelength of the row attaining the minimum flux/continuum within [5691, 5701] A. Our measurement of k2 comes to 5698.05 A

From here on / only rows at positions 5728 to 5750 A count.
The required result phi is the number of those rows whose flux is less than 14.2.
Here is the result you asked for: 3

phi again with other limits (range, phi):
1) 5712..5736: 2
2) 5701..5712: 6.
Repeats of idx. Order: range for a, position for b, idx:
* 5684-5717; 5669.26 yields -1.59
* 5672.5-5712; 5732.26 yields -1.81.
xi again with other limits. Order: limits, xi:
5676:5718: 13.9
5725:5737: 16.0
